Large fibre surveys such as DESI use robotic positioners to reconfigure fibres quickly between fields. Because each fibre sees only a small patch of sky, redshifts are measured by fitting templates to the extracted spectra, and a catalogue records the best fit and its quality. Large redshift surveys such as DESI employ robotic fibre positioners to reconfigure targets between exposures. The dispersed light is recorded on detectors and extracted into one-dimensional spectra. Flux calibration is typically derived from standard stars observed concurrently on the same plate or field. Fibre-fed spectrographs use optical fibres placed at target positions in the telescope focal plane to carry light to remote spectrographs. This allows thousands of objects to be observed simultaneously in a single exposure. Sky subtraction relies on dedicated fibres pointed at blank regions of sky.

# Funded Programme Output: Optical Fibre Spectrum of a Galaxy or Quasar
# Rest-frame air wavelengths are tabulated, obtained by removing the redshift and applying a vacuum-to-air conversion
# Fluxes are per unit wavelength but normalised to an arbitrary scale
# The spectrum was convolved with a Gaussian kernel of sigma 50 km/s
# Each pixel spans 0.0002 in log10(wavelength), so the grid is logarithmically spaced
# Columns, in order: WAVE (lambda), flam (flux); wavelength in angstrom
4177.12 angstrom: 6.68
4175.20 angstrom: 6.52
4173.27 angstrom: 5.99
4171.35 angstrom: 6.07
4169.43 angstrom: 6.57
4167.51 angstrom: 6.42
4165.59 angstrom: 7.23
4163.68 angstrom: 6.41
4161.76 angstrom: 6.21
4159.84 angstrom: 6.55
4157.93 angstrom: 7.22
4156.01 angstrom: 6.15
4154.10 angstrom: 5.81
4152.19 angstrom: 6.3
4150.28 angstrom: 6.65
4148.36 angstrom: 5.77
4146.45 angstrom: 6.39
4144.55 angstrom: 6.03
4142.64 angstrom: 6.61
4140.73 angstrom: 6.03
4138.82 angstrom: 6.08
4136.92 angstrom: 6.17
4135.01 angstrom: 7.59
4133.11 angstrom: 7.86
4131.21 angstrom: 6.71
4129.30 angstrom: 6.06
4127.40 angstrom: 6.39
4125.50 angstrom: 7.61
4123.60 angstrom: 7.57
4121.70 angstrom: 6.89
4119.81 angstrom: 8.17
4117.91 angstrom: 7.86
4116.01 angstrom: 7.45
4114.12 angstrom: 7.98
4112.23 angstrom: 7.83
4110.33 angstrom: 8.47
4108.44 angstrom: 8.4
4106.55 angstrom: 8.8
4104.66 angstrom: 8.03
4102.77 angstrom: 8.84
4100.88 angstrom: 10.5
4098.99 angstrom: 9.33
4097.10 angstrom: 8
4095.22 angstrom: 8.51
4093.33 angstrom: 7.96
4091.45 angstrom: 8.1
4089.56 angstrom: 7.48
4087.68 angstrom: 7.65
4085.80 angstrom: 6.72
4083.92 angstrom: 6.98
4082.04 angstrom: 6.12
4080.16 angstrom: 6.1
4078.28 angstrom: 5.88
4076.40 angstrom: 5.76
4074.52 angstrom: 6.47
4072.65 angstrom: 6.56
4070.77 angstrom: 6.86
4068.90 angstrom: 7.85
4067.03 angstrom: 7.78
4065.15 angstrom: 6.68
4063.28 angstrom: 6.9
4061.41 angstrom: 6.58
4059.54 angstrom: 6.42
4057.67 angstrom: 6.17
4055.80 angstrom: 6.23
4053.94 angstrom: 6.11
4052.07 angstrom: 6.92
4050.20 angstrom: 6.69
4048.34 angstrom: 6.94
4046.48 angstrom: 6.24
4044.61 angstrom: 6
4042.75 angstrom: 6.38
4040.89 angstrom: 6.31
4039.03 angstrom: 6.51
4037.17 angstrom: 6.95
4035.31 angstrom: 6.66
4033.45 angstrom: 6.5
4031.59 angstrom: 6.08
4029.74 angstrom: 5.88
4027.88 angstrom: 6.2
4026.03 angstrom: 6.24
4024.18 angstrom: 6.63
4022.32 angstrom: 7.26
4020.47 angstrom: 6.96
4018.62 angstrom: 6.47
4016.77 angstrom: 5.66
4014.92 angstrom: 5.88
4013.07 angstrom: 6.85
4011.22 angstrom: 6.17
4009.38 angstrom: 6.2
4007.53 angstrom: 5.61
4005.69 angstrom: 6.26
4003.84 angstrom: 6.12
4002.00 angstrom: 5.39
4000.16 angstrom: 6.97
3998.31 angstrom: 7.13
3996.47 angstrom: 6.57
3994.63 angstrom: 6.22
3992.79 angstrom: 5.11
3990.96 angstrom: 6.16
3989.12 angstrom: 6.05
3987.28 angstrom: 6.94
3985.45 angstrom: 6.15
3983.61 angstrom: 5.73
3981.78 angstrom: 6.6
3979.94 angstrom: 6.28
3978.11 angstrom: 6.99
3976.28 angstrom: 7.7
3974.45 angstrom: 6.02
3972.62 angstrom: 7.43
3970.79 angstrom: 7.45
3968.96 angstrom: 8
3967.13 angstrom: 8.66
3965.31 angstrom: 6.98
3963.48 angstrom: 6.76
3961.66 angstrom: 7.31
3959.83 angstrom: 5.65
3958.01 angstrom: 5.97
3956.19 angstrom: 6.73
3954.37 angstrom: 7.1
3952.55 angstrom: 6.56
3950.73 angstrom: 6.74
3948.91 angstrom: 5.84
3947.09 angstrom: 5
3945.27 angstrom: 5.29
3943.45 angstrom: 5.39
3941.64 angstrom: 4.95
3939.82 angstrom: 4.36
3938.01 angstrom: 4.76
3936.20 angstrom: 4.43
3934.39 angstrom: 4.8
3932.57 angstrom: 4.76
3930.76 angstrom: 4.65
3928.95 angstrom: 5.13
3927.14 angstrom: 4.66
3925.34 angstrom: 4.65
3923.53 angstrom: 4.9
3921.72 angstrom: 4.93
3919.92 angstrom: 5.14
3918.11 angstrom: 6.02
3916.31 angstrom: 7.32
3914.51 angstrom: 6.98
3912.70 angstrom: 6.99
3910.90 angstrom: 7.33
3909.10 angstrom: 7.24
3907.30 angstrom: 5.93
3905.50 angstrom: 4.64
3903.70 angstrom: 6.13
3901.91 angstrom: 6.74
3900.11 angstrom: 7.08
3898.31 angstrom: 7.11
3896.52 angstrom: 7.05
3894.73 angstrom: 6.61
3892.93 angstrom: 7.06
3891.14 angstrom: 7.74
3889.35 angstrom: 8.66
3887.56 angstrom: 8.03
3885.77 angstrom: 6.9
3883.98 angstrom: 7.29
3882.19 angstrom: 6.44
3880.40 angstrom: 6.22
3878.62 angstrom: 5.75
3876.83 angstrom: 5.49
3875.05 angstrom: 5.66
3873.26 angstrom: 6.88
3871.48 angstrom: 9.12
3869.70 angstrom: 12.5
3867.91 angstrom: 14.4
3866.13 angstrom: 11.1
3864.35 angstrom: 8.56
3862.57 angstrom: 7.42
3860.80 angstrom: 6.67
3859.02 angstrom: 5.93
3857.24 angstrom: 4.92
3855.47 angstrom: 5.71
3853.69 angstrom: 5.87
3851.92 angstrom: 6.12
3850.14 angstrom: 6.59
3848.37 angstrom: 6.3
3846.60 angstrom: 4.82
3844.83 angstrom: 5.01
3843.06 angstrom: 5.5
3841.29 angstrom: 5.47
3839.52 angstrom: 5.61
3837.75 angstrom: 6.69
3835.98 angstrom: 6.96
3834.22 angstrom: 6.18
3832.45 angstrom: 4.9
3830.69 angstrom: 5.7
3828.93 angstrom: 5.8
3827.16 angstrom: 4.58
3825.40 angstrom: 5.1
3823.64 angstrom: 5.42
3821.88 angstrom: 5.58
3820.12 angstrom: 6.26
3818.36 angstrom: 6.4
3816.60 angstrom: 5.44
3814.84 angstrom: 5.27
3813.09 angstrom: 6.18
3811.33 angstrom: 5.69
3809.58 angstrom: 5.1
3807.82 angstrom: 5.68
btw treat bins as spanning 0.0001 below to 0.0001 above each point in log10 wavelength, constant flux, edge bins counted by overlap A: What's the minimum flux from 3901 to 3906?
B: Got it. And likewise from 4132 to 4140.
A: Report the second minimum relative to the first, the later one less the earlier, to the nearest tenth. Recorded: 1.4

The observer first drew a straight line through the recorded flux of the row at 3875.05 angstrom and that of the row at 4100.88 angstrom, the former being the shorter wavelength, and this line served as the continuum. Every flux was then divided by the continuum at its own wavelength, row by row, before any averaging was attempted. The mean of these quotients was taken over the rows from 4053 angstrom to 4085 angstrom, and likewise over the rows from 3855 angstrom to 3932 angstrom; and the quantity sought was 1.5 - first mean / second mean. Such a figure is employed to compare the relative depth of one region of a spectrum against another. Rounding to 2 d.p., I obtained 0.92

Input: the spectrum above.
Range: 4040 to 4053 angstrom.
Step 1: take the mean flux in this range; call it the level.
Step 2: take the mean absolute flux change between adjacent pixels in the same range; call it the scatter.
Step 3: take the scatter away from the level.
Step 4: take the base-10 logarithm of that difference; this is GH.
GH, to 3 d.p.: 0.791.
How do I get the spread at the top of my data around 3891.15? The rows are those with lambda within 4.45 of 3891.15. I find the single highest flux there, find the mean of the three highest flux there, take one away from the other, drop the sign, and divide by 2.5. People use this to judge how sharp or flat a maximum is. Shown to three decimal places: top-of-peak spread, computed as 0.207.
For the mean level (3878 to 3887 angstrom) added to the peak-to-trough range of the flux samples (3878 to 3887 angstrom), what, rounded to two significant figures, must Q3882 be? 8.1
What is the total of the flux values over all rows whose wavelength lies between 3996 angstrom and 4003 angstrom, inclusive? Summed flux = 26.1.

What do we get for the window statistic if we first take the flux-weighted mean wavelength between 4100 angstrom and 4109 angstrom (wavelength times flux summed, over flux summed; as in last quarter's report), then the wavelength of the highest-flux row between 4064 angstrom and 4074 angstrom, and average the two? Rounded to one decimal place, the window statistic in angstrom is 4086.7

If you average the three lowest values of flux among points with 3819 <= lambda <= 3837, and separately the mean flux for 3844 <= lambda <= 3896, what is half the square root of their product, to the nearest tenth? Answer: 3.0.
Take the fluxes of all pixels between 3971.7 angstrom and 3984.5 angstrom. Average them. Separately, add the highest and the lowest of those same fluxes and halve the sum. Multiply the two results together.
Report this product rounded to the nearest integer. 45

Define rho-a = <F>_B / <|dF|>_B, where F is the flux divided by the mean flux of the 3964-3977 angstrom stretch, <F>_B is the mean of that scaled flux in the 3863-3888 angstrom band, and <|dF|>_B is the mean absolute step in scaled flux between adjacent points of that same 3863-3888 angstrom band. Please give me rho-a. 5.9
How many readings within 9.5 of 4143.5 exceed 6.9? 1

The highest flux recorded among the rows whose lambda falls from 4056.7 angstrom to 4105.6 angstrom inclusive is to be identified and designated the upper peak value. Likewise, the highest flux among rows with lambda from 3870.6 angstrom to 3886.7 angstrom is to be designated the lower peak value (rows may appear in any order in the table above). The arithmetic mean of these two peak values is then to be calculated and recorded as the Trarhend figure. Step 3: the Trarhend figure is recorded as 9.81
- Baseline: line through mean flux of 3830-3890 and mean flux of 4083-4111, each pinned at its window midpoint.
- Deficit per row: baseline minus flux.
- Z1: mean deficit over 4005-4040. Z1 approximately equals 1.47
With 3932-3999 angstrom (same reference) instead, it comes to 1.28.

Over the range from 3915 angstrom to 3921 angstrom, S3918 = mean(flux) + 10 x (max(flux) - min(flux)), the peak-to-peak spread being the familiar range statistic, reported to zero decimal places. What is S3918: 28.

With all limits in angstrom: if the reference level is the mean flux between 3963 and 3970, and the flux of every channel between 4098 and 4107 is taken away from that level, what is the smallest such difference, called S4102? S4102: -2.9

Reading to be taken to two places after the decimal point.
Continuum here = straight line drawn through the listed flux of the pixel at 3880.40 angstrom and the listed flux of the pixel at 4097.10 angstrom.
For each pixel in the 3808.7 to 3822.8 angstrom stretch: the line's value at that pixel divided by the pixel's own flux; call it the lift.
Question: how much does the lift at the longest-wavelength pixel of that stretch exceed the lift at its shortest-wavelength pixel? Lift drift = -0.08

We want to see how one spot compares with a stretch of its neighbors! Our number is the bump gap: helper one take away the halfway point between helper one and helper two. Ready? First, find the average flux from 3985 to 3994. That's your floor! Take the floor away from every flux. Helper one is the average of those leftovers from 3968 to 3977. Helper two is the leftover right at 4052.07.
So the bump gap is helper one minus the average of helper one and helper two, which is 0.20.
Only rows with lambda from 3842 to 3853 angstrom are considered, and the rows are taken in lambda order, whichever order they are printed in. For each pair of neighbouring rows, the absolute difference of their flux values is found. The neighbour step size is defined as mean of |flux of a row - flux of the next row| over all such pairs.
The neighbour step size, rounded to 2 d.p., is 0.58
